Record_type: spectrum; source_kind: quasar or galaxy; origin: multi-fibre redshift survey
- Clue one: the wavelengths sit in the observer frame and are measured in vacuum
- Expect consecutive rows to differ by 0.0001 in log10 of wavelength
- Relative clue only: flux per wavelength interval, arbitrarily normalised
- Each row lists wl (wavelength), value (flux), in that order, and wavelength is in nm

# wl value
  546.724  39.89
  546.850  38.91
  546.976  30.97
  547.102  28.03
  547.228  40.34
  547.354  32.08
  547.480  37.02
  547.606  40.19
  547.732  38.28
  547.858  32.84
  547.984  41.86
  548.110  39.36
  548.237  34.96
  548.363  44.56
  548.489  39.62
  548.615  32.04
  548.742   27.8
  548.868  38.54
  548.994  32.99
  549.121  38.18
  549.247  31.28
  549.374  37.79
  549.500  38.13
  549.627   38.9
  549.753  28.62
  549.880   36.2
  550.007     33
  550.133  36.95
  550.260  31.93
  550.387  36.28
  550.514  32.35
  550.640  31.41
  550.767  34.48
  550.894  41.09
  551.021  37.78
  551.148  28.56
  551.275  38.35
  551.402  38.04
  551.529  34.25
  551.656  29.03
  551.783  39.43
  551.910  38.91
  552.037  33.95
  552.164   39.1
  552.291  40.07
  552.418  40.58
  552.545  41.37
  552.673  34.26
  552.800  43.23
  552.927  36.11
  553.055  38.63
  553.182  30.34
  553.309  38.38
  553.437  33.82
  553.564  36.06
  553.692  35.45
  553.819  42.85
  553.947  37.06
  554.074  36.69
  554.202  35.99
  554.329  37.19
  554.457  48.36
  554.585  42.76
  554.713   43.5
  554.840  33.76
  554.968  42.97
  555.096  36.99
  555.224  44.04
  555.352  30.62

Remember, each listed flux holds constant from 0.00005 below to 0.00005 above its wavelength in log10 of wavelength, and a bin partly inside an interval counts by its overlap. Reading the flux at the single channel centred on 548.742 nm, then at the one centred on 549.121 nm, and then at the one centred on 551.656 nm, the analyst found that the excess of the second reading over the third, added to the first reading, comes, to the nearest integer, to 37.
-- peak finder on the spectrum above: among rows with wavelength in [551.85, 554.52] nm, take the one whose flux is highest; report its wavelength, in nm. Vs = 554.457 nm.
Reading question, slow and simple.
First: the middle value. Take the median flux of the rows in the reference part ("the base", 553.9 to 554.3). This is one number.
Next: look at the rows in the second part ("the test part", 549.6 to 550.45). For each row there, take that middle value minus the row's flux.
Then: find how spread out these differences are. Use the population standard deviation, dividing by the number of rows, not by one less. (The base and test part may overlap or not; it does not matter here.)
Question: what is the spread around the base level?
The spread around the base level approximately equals 3.3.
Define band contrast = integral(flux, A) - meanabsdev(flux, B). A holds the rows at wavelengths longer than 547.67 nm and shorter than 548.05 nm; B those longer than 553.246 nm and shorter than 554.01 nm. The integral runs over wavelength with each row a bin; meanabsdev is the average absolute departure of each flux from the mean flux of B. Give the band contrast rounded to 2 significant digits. 12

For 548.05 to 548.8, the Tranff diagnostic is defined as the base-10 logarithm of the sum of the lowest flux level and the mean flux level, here 1.81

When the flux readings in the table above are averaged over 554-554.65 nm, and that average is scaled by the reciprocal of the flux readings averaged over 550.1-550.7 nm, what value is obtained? 1.19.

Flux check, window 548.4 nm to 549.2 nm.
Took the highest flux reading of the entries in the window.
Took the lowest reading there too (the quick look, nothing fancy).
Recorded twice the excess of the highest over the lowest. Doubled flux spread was 24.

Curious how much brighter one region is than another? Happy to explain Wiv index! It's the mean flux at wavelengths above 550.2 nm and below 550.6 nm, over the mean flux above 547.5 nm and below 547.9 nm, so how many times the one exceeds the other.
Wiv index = 0.90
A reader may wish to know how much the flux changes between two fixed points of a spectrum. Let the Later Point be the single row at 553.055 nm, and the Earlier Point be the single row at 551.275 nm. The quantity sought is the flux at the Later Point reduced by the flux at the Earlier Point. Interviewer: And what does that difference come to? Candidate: 0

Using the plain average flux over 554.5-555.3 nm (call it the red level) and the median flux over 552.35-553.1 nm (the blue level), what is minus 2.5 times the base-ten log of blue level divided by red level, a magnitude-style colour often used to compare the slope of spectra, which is 0.029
